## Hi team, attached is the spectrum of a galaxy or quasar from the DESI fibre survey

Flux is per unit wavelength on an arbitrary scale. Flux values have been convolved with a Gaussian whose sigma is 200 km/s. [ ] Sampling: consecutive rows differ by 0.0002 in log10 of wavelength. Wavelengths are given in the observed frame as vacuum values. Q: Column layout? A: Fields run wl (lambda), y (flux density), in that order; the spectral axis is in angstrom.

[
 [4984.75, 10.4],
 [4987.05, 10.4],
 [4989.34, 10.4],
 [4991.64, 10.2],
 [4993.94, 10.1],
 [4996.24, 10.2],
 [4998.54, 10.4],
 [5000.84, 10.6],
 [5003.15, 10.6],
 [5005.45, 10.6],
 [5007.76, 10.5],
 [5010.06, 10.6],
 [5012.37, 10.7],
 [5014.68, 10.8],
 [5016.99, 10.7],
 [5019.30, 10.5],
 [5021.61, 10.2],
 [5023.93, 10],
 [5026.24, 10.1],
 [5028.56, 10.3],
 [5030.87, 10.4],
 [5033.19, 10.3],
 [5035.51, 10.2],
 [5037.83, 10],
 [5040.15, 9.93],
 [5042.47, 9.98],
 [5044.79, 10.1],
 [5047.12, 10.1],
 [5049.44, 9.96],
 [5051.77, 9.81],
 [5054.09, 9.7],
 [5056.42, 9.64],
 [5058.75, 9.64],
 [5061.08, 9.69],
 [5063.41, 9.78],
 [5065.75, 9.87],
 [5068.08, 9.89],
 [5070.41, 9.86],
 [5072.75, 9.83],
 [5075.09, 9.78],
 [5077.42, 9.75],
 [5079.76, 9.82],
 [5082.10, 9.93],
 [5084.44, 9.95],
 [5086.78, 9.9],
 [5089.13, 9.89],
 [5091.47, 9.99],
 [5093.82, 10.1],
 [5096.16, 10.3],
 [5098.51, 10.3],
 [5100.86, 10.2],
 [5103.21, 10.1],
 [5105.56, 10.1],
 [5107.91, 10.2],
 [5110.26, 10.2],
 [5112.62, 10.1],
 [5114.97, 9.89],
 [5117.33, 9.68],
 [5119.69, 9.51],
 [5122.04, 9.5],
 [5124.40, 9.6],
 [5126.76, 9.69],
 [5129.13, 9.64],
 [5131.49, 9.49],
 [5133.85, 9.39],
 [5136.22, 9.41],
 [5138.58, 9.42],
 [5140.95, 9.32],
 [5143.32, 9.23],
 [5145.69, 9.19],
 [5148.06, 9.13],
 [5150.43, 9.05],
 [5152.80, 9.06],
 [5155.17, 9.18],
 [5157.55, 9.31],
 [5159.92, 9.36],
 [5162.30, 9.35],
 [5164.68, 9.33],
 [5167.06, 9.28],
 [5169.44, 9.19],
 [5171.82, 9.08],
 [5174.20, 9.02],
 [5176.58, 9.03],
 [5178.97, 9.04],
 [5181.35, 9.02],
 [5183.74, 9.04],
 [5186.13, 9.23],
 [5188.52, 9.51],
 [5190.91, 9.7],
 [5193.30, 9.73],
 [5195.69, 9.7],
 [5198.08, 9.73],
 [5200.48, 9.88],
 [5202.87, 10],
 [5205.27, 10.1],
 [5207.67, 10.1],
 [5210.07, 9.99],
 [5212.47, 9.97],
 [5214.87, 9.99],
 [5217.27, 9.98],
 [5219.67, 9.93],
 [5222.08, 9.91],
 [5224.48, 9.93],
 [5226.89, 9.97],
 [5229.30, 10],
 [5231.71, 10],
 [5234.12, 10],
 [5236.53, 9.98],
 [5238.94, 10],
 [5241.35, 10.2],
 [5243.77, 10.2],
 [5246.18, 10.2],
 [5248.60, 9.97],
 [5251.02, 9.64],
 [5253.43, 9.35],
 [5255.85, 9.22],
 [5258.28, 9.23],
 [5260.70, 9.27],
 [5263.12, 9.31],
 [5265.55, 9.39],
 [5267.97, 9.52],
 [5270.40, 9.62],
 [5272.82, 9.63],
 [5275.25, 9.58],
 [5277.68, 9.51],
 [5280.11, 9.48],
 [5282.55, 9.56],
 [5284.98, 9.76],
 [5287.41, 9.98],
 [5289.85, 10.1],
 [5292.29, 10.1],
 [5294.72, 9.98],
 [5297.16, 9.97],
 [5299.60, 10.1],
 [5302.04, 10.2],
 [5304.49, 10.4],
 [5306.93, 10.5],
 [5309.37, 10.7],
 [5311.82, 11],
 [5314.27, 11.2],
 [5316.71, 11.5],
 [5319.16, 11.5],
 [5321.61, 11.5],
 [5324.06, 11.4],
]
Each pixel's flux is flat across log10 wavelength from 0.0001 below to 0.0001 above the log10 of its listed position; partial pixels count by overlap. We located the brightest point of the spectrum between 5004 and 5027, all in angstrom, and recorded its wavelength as 5014.68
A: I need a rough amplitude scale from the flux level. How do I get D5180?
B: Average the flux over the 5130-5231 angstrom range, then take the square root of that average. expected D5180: 3.08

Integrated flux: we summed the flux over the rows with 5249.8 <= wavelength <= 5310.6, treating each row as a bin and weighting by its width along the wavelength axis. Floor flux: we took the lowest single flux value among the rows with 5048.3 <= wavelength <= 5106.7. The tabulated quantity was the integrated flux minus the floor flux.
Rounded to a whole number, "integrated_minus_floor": 584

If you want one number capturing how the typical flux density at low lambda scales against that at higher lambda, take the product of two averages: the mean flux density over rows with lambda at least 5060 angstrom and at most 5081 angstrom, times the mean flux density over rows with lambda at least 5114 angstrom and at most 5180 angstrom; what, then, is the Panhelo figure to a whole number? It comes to 92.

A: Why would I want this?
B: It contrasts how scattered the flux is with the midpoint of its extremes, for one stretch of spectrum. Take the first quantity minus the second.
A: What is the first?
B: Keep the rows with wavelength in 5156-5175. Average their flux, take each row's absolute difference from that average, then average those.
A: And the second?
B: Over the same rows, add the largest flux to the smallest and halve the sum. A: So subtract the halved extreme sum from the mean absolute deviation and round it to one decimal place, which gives -9.1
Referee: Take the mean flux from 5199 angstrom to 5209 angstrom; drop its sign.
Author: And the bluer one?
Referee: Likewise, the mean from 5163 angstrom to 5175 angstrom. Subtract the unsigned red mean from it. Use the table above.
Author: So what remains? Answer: -0.8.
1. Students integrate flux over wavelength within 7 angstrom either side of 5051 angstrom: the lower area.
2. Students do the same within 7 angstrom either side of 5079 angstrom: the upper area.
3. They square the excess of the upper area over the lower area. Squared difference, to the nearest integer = 0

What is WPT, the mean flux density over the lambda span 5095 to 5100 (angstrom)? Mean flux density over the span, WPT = 10.3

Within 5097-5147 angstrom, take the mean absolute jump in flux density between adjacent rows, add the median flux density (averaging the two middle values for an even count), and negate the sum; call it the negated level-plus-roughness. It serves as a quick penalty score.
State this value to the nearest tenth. -9.7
